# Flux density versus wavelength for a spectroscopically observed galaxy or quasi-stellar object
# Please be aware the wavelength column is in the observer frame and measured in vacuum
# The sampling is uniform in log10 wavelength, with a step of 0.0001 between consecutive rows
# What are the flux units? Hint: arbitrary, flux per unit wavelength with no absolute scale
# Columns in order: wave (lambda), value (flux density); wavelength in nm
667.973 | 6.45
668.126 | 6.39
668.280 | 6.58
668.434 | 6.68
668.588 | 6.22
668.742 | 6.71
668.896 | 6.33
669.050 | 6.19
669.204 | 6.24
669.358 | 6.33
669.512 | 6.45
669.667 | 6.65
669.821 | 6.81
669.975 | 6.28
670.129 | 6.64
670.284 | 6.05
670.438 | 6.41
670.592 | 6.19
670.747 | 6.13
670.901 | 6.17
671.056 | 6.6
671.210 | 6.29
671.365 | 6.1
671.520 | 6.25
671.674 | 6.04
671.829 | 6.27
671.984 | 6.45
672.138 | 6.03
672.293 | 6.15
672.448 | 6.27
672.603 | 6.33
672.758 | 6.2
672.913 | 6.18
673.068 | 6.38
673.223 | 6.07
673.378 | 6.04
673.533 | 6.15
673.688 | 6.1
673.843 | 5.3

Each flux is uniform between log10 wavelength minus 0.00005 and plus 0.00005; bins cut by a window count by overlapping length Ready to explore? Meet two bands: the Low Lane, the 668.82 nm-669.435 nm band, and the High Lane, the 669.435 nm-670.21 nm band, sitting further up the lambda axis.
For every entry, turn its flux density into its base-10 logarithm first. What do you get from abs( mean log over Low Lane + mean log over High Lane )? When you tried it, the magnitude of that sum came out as 1.61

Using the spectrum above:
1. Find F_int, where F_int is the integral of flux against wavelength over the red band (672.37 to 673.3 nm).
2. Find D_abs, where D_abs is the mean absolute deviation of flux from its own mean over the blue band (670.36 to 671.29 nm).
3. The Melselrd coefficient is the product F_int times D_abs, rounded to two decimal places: 0.80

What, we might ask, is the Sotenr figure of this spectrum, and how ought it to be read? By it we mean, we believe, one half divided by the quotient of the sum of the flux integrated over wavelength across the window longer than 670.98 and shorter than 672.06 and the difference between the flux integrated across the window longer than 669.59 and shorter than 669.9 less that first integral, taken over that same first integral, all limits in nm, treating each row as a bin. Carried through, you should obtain 1.6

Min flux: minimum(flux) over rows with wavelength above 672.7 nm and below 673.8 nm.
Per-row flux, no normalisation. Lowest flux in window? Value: 6.04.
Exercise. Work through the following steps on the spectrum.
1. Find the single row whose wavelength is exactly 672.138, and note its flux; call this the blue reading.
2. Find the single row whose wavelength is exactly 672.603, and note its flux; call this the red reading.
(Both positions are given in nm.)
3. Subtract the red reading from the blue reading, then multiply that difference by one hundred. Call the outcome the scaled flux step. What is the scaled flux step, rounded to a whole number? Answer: -30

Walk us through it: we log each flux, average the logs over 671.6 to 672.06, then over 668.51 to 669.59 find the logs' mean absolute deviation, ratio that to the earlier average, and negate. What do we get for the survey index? -0.011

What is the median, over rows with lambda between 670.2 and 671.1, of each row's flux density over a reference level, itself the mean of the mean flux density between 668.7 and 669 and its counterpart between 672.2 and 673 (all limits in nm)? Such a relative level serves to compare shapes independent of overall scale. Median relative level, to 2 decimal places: 0.97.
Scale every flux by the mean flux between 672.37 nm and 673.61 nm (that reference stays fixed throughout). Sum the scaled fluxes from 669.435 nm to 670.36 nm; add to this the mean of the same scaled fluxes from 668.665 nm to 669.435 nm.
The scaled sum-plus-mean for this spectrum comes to 7.3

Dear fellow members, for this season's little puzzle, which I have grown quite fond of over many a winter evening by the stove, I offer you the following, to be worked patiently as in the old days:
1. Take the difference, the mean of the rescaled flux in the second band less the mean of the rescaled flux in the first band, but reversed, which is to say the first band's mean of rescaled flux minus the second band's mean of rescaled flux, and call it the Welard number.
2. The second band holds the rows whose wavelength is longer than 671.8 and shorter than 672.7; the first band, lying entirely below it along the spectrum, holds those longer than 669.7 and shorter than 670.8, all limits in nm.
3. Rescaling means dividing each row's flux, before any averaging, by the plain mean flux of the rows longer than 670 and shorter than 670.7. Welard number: 0.02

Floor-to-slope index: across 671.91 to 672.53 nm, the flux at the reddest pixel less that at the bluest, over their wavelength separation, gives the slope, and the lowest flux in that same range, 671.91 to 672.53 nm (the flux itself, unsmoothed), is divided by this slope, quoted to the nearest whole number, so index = -16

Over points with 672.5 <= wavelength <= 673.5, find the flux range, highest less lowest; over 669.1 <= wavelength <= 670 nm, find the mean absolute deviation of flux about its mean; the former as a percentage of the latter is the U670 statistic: 189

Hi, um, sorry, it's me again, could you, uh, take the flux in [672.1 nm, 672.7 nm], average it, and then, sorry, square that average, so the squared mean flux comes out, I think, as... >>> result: 38.4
